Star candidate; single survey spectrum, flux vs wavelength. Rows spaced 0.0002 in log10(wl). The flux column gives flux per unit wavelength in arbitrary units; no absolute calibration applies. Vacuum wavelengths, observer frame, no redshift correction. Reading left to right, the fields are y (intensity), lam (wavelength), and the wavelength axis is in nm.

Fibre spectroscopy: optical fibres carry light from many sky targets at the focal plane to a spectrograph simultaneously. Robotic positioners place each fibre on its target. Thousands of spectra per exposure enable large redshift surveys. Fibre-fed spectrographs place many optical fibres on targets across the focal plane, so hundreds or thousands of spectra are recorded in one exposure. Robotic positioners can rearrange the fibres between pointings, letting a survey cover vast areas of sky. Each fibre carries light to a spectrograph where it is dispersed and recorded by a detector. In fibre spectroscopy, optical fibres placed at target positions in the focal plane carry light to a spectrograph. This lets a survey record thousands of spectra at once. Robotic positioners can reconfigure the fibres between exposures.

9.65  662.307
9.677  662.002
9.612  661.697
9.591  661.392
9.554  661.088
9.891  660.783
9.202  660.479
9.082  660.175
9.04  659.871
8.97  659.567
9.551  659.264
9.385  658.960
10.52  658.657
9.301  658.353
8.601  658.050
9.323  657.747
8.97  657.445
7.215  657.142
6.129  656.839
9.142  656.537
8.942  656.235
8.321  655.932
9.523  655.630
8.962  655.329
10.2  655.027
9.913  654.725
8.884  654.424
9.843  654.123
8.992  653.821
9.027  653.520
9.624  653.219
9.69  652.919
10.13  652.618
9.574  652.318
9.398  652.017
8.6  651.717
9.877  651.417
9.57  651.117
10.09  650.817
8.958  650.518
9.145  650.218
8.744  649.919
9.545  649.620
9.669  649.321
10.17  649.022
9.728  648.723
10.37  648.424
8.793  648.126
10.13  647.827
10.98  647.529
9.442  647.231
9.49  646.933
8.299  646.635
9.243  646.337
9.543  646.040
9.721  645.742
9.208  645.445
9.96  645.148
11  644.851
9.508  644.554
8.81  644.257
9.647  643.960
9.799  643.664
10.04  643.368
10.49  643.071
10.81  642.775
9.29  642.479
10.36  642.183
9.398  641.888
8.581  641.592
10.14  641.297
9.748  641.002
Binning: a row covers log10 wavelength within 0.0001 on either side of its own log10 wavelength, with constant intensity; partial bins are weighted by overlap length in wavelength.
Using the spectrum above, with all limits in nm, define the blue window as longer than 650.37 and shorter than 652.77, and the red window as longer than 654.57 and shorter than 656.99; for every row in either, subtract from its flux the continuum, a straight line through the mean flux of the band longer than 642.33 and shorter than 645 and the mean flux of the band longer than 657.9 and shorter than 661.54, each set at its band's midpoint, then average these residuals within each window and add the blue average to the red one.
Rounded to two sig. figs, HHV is -0.77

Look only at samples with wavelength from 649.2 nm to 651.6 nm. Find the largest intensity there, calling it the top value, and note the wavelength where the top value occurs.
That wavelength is 650.817 nm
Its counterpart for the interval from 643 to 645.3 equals 644.851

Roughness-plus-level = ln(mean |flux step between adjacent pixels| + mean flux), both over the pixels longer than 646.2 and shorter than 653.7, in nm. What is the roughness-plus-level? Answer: 2.32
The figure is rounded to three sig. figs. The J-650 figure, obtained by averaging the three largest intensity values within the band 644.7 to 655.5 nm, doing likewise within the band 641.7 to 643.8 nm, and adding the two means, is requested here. 21.3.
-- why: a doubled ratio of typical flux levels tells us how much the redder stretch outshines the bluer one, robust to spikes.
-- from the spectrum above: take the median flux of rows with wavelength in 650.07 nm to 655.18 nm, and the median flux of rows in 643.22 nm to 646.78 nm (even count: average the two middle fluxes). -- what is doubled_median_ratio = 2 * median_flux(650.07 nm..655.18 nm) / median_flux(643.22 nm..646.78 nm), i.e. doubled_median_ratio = 2.00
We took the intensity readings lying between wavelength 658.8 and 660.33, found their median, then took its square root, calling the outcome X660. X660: 3.01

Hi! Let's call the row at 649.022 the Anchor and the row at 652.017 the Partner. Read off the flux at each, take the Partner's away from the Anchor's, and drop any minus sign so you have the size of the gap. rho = 0.8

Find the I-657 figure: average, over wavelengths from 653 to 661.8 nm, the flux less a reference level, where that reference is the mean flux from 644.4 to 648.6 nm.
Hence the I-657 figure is -0.54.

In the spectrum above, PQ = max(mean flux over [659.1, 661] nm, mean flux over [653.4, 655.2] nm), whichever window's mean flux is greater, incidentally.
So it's 9.5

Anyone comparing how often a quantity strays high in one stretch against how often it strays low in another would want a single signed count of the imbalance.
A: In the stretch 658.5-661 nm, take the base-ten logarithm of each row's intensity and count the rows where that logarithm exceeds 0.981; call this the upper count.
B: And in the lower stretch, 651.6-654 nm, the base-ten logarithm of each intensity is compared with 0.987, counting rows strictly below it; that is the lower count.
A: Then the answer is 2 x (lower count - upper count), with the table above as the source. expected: 10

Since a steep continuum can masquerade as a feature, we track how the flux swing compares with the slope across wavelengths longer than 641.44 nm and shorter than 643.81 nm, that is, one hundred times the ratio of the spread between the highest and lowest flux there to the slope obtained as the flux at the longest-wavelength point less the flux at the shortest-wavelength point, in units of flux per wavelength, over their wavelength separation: 379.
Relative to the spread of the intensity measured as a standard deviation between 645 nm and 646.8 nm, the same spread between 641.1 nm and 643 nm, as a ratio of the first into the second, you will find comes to 1.41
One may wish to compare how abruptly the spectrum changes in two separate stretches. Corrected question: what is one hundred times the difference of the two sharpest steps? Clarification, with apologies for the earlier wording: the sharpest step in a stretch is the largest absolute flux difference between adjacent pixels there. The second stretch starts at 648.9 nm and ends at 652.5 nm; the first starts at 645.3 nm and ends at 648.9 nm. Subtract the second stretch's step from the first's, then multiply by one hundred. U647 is 30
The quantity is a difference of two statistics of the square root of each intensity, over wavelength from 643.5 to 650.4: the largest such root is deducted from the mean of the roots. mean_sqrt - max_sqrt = -0.22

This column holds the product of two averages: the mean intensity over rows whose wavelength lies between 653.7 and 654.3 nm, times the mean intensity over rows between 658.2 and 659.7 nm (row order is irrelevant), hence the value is 90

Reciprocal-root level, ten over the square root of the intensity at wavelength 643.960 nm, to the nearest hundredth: 3.22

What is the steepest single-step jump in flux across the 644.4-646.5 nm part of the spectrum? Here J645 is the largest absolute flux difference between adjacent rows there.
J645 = 1.49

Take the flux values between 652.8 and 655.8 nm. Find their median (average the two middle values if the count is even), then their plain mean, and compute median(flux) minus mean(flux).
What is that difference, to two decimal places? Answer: 0.11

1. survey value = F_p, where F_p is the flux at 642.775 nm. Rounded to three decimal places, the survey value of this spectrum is 10.810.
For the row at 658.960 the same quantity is 9.385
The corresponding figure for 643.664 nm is 9.799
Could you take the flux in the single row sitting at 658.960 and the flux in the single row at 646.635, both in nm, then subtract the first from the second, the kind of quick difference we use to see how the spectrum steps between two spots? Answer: -1.1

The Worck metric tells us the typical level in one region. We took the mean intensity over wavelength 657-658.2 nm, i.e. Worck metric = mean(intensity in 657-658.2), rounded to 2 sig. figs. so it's 8.5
